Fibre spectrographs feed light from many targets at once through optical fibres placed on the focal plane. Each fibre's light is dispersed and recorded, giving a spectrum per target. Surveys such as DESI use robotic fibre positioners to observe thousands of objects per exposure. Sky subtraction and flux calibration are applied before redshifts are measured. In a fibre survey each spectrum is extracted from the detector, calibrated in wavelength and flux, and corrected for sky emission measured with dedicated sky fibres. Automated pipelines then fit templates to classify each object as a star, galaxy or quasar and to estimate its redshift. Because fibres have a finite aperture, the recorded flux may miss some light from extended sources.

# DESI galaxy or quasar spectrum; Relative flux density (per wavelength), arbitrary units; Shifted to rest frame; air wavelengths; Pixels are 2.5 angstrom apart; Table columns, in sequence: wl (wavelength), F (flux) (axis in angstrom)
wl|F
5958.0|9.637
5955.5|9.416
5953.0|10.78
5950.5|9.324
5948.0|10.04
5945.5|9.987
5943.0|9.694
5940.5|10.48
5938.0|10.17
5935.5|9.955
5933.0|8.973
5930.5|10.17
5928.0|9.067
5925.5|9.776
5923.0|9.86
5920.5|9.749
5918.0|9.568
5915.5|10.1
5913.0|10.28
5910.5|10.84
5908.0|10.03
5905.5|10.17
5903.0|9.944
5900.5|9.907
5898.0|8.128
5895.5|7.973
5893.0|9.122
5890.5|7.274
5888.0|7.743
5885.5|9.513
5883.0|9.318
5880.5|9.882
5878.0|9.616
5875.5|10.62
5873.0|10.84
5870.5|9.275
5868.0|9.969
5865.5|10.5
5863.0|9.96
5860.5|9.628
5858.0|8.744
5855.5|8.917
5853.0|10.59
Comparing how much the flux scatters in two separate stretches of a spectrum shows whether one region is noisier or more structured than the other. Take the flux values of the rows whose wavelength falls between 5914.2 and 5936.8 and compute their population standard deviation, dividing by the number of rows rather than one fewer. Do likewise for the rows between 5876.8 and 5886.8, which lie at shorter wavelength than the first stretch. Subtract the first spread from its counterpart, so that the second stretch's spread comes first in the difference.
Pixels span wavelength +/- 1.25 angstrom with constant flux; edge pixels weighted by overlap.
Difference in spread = -0.19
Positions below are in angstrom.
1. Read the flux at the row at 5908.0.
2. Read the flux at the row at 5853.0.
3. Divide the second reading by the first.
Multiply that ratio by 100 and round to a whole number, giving 106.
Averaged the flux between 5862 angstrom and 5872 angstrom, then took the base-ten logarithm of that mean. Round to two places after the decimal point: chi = 1.00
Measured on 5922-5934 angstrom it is 0.98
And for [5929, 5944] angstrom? 1.00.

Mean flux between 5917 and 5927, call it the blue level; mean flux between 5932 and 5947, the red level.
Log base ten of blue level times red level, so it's 1.98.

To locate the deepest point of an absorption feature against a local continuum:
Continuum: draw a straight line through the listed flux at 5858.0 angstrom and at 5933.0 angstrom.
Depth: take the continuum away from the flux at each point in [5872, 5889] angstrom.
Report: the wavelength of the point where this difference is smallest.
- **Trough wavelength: 5888.0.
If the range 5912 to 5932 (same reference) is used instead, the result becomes 5928.0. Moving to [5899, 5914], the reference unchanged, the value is 5900.5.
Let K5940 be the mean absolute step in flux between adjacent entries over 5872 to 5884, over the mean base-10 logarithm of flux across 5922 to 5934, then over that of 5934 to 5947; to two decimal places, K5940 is 0.52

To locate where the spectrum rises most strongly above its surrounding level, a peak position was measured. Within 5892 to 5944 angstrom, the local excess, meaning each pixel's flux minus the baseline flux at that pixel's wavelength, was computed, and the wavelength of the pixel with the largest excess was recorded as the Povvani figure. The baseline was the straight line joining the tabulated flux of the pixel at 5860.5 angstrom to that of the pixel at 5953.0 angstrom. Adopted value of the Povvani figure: 5910.5 angstrom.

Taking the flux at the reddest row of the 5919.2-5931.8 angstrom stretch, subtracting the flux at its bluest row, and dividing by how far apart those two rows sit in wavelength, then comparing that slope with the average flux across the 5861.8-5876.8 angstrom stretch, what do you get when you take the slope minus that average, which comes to -10.15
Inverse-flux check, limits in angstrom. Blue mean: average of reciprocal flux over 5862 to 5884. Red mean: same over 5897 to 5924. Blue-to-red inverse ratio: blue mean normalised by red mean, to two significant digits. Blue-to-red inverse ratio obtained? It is 0.99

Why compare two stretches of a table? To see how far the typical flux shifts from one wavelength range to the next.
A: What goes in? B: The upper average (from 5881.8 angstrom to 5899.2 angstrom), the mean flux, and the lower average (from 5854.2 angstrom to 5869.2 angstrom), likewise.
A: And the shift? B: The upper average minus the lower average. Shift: -1.2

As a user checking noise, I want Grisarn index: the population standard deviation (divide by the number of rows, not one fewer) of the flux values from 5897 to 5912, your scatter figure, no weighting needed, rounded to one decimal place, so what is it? 0.8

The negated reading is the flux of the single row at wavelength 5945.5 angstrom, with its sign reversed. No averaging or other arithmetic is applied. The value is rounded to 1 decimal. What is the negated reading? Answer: -10.0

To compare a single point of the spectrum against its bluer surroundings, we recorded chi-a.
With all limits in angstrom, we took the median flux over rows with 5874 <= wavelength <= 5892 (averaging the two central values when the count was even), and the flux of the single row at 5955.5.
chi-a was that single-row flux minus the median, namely -0.1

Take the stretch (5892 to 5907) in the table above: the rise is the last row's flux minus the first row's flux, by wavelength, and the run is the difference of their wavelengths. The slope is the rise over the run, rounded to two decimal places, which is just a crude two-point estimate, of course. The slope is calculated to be 0.08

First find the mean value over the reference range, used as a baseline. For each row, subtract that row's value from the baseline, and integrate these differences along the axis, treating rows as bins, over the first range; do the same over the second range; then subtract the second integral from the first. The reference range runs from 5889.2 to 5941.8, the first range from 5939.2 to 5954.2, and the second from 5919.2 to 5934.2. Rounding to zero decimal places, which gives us -7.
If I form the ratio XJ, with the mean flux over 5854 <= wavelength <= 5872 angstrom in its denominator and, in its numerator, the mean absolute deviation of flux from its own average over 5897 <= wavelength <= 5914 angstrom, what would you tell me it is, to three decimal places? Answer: 0.053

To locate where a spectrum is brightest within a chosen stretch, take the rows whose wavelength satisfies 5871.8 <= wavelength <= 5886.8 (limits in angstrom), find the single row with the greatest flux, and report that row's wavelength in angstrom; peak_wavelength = 5873.0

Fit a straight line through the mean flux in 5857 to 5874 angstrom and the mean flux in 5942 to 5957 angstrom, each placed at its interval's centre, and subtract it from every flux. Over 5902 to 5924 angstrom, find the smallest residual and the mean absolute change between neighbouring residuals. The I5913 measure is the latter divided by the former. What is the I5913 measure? -1.16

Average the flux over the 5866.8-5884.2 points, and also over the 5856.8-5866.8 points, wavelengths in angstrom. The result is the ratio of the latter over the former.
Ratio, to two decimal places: 0.98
